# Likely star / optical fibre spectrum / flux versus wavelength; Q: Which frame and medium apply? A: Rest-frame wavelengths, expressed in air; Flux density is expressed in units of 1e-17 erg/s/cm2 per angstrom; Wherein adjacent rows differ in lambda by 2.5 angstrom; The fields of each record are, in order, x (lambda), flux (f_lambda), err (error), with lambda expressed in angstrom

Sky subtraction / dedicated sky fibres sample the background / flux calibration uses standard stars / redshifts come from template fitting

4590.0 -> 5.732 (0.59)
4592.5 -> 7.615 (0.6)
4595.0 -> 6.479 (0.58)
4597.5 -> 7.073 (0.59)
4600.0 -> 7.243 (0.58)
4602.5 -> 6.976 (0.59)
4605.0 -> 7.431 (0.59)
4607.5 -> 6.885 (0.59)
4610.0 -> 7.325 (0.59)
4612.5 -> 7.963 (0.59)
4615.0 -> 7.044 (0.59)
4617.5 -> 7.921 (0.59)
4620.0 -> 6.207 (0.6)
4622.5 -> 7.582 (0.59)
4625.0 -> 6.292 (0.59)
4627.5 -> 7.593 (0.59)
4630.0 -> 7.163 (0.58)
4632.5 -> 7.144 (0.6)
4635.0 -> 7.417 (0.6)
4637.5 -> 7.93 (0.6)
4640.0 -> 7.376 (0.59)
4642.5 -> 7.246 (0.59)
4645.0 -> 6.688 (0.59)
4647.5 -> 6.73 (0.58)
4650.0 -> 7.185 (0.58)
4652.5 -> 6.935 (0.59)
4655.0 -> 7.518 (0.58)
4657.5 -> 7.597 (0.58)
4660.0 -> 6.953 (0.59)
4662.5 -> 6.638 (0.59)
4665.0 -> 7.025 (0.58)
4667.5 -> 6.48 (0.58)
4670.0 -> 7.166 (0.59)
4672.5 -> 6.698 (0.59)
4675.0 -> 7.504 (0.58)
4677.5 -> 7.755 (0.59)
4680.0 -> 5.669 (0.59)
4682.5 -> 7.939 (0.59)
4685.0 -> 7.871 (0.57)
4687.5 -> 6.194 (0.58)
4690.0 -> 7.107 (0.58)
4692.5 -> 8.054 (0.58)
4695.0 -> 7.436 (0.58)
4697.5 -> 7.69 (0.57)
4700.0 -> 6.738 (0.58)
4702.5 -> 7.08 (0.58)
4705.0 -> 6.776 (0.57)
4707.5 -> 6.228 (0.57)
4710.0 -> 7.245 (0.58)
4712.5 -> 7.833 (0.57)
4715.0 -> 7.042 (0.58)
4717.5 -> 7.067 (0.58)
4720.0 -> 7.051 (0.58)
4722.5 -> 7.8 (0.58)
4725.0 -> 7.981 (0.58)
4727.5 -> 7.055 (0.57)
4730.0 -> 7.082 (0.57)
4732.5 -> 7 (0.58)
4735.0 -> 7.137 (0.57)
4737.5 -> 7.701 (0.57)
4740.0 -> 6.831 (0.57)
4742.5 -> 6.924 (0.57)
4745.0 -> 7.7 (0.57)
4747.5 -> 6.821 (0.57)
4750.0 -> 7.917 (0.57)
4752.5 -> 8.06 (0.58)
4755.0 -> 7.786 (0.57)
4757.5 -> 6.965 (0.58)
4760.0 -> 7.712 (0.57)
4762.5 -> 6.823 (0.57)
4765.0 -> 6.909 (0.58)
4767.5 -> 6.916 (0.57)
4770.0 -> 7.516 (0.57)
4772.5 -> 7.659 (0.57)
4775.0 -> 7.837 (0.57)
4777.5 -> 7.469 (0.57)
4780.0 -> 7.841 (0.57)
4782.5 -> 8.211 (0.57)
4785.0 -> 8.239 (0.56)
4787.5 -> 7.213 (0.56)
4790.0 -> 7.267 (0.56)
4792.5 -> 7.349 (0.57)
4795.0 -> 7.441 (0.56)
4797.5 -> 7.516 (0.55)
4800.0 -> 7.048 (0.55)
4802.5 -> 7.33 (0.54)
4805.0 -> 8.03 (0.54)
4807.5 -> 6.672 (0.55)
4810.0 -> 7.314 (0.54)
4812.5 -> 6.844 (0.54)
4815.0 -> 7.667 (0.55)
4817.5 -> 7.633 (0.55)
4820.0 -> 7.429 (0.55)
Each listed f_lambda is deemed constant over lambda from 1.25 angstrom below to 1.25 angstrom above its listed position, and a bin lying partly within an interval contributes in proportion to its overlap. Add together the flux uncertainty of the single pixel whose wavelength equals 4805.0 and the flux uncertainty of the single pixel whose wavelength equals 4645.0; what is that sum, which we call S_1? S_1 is 1.13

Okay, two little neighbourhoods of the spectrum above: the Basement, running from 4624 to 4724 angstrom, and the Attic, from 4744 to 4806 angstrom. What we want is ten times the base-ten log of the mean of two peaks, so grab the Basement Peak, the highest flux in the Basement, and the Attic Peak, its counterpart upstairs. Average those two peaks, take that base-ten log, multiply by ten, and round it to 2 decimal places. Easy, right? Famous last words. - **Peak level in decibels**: 9.11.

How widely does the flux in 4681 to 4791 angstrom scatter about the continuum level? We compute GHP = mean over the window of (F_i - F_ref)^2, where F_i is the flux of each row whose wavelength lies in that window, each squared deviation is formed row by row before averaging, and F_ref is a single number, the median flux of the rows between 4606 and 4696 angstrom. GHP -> 0.29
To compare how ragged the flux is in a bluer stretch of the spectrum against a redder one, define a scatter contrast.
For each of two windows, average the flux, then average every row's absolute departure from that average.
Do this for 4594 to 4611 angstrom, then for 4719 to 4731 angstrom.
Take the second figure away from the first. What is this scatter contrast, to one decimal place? -0.2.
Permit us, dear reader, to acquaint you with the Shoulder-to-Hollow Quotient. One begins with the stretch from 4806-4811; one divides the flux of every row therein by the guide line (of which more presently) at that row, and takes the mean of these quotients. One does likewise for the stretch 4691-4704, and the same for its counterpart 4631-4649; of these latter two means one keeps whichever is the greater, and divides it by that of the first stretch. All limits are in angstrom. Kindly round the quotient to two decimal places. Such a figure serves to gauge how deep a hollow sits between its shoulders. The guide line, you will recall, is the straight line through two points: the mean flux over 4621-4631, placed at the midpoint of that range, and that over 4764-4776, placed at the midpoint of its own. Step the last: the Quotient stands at 1.08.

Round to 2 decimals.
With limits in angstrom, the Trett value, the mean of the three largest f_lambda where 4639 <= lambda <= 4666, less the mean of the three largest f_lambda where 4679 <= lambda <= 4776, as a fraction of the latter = -0.07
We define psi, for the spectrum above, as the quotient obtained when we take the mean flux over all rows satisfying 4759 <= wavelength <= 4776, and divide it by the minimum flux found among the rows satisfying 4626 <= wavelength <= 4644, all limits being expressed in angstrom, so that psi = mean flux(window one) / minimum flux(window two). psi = 1.03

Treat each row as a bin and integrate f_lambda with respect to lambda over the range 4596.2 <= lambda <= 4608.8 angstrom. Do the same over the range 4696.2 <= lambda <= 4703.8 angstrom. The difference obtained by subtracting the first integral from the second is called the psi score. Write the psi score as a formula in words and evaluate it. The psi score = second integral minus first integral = -35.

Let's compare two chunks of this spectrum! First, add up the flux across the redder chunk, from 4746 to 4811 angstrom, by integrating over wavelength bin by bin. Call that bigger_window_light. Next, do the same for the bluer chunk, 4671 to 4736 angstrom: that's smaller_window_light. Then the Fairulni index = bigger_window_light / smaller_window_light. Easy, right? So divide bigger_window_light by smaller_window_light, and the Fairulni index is 1.04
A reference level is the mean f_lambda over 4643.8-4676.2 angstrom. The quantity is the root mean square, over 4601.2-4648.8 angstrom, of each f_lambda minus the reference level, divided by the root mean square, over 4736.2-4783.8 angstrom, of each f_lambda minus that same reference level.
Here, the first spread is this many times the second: 0.82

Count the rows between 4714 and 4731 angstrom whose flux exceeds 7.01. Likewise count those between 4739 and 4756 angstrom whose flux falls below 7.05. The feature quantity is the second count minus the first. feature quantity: -4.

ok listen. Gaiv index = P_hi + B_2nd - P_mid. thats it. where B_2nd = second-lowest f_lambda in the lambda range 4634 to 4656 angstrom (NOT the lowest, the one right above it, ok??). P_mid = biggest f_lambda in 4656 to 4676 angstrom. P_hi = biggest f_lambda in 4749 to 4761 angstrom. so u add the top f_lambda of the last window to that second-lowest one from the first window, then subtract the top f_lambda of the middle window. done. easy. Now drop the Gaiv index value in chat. 7.2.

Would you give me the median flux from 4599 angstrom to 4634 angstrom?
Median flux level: 7.20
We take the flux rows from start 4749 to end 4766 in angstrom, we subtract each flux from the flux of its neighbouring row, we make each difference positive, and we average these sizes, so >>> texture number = 0.493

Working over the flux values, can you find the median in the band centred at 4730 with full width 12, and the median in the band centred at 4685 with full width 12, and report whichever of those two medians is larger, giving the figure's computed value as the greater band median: 7.11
